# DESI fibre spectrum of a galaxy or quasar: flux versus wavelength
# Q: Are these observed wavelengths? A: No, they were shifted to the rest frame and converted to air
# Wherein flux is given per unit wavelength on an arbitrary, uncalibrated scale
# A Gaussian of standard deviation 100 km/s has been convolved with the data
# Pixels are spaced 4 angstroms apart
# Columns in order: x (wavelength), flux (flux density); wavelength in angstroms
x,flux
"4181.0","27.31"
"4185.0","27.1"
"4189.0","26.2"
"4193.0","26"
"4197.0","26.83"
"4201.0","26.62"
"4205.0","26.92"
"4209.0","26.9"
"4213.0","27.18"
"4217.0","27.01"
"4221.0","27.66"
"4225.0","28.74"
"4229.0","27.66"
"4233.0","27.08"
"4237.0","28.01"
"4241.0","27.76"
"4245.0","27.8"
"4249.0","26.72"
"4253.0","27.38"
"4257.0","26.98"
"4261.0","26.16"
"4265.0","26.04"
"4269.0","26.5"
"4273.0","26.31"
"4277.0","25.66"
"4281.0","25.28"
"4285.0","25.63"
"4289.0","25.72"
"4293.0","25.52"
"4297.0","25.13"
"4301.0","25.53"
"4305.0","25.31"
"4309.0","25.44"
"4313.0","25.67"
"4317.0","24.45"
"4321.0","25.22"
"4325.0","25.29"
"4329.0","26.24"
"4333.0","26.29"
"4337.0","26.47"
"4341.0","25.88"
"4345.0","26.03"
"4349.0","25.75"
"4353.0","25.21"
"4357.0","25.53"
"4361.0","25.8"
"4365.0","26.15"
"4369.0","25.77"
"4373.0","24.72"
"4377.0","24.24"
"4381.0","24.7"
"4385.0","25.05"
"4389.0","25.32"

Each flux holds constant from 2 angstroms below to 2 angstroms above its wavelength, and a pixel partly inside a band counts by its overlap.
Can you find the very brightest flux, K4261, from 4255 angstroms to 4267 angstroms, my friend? 26.98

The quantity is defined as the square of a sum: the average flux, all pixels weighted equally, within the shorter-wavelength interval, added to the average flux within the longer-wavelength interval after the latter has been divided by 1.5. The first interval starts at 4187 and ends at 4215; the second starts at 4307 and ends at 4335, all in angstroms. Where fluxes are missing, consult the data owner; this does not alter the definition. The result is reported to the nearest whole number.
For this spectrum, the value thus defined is 1907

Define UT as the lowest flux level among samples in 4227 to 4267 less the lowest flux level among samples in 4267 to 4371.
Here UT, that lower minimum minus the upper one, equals 1.6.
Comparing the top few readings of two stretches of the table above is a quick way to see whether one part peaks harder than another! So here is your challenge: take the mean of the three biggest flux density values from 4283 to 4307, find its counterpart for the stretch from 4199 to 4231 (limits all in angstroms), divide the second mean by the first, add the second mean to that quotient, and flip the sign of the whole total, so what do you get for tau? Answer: -29.1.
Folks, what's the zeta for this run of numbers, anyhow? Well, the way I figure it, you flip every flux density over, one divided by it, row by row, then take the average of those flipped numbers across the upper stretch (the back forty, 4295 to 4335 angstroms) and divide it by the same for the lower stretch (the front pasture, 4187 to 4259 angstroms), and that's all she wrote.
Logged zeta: 1.07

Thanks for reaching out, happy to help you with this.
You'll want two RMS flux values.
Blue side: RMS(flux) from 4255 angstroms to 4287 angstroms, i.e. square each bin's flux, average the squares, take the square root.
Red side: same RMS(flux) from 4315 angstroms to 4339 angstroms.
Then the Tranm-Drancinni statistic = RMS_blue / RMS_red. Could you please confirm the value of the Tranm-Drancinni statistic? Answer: 1.02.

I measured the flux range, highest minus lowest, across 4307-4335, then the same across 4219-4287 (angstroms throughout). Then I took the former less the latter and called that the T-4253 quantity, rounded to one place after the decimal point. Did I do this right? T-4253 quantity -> -1.6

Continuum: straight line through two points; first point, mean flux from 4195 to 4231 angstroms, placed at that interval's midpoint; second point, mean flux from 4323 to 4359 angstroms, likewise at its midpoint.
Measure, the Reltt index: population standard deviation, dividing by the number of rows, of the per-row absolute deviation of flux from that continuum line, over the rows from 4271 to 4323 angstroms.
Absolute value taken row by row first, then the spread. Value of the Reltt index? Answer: 0.33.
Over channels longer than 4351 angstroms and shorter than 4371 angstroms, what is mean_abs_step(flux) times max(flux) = 8.6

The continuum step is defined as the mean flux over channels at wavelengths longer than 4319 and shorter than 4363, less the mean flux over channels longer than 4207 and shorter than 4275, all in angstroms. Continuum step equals -1.4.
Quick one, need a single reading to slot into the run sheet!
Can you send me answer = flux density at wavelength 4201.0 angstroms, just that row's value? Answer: 26.62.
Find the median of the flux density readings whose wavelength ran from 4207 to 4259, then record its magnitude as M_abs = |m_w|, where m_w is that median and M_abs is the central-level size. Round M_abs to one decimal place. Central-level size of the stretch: 27.4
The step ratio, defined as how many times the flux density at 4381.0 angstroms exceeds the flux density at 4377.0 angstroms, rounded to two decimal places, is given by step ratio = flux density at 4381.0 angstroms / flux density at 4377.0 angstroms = 1.02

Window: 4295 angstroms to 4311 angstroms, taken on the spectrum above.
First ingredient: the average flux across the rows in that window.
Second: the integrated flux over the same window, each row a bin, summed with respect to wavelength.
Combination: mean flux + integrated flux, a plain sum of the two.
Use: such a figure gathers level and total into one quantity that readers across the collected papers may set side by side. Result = 431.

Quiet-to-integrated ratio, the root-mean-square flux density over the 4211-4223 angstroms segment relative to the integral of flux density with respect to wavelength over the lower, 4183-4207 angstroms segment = 0.043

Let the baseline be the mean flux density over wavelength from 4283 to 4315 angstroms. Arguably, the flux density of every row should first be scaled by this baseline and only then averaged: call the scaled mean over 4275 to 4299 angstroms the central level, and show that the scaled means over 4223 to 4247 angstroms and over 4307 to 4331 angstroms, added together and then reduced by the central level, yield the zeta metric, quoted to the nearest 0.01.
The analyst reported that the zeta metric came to 1.09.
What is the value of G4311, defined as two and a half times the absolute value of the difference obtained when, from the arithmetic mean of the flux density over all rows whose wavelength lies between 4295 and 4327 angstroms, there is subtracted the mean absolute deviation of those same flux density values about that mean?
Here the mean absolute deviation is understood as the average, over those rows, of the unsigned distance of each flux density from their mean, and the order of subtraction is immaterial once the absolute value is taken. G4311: 62.5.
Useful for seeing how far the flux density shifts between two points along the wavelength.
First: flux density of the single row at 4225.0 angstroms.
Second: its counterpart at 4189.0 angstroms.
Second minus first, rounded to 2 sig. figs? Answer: -2.5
